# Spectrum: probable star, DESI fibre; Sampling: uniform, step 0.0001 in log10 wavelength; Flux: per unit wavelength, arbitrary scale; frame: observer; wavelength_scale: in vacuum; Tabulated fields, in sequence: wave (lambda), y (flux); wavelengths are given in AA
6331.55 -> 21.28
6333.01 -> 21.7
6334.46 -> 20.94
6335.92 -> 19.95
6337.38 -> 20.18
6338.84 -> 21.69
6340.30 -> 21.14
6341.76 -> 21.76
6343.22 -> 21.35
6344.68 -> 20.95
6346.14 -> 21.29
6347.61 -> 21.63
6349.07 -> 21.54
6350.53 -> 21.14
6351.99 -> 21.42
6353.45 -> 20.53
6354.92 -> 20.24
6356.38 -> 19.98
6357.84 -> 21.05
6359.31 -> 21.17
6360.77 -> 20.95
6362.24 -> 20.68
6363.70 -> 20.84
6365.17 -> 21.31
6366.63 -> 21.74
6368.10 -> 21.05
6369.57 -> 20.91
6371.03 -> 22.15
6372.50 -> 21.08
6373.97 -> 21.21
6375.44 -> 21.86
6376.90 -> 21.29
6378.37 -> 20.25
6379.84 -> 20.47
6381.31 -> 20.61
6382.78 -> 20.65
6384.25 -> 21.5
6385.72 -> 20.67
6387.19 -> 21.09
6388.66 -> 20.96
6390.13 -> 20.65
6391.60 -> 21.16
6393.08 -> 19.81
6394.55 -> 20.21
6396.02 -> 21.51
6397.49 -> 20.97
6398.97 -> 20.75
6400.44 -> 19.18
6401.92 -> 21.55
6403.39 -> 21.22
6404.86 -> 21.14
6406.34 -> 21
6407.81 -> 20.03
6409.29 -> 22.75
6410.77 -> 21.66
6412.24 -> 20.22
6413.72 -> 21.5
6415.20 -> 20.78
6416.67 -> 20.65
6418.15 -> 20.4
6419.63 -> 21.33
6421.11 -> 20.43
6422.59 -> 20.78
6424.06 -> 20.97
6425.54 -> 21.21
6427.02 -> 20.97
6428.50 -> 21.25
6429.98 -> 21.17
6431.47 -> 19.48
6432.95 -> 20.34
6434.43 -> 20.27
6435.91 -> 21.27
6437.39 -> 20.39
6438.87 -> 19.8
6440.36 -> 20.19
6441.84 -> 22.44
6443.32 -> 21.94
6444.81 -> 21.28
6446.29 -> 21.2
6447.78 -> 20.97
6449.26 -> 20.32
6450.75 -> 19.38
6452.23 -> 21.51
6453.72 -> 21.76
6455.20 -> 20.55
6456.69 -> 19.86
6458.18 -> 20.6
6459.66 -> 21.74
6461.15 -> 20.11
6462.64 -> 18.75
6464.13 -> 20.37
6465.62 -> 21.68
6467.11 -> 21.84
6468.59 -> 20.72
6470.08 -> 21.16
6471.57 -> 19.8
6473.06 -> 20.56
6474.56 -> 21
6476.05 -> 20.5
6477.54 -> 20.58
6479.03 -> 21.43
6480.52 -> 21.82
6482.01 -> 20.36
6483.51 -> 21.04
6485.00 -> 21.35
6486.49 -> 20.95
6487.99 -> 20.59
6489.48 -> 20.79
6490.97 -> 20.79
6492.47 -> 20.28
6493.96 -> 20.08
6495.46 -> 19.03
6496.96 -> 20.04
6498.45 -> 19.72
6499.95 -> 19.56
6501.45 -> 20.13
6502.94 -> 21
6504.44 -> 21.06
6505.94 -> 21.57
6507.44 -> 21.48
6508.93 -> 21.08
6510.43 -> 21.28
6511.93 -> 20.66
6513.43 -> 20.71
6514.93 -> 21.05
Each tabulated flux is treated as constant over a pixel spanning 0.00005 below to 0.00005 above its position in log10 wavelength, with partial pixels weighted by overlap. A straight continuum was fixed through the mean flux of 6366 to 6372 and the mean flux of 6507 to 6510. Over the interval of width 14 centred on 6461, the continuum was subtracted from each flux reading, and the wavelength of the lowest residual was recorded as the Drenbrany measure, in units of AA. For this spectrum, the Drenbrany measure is 6462.64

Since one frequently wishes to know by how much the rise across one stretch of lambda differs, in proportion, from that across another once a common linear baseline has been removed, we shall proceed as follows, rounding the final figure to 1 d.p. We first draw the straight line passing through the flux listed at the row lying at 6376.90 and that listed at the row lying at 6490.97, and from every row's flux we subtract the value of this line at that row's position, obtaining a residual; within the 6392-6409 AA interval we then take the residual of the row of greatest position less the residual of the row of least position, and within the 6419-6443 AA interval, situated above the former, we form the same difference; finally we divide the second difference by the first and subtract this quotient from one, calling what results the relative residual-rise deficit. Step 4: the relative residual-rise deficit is -3.2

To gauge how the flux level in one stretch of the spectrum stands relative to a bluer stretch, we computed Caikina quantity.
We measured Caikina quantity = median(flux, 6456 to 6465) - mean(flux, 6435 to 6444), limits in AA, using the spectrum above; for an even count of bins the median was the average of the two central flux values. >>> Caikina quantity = -0.76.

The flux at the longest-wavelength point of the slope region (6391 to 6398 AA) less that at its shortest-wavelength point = -0.2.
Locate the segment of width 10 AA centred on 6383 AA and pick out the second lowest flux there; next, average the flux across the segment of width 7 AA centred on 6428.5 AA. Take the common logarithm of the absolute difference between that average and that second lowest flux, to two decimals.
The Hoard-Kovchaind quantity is -0.46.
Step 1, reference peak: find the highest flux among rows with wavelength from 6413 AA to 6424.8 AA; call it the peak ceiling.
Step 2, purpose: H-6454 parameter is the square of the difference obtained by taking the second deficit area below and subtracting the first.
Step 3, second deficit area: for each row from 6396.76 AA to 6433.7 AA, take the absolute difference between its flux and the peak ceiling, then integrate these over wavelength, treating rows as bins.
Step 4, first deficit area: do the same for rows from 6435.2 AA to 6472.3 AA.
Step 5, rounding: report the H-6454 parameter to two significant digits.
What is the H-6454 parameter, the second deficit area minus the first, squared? 37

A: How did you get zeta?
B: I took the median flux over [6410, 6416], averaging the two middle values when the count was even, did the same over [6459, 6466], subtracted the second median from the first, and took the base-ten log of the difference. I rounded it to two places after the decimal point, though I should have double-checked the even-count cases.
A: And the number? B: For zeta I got -0.11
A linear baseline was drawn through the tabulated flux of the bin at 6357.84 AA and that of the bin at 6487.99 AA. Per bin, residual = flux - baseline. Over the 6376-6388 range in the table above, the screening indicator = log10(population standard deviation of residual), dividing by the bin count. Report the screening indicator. -0.39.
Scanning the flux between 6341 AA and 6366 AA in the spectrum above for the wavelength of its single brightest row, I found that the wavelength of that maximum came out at 6341.76 AA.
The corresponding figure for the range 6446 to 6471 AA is 6467.11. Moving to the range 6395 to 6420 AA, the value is 6409.29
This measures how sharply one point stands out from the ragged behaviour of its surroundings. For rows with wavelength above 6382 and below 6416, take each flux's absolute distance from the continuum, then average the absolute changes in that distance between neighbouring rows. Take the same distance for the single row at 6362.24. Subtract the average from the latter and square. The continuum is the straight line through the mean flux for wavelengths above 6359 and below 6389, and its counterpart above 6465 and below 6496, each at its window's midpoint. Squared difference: 0.00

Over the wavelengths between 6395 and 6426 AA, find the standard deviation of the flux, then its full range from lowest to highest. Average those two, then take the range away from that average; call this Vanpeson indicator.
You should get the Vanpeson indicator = -1.4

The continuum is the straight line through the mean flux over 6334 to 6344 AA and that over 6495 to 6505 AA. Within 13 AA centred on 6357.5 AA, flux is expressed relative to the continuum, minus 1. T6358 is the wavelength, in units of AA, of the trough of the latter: 6356.38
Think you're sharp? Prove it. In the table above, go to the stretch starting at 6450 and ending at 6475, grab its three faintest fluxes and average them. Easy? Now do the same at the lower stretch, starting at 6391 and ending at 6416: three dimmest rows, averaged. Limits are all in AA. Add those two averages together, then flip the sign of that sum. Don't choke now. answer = -39.0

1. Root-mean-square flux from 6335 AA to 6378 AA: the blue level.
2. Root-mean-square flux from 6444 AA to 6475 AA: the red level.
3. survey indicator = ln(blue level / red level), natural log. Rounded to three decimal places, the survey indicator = 0.018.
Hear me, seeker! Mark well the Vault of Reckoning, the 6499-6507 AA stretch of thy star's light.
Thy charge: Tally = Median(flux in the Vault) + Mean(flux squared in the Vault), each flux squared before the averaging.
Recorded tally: 449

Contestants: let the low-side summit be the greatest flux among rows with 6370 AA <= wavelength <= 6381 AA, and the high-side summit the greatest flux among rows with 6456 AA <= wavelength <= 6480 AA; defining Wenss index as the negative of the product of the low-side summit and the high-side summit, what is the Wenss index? -484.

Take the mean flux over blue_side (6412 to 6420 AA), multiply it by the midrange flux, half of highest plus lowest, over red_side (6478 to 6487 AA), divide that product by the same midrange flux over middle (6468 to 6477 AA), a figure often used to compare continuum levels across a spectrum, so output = 21.4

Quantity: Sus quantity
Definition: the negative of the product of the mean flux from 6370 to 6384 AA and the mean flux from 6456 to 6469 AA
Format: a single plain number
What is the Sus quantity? -435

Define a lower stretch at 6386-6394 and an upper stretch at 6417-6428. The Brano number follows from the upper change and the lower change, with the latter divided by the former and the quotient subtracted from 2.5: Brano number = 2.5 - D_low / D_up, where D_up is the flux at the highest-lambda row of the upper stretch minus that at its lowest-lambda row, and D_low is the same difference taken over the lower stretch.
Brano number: 4.7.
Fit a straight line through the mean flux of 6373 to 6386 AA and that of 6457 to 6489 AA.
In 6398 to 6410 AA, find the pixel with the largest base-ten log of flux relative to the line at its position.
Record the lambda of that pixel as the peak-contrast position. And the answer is 6409.29 AA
